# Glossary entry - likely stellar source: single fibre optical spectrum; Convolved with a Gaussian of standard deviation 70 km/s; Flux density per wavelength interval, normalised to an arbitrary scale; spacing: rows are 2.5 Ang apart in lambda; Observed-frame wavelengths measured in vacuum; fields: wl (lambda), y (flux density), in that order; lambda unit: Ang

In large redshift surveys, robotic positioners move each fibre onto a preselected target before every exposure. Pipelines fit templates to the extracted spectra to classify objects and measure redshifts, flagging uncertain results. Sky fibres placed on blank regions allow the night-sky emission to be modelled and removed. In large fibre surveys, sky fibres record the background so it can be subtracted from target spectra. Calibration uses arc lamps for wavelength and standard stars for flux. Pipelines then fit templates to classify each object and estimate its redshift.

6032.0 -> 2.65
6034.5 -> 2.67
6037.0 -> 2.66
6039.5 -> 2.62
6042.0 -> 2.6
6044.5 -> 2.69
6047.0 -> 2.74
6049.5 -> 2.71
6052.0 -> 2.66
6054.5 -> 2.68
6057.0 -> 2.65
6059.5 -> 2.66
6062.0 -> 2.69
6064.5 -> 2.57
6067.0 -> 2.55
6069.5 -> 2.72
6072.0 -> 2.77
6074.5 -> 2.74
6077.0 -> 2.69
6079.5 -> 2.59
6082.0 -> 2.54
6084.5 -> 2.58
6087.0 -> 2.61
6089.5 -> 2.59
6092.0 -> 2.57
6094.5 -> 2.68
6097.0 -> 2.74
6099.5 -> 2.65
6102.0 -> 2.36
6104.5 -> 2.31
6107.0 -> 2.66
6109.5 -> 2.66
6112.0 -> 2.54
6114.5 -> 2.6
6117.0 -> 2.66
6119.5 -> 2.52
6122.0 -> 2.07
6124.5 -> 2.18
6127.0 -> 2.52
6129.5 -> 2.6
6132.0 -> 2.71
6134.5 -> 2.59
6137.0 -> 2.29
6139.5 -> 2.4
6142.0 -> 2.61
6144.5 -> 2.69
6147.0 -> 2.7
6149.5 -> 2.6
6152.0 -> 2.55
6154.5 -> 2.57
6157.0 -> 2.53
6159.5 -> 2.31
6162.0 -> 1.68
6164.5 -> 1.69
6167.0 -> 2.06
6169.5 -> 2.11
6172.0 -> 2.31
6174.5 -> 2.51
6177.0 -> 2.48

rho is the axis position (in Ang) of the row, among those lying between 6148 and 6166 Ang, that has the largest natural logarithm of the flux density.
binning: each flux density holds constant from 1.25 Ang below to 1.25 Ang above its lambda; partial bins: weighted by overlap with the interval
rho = 6149.5 Ang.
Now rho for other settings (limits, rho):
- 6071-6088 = 6072.0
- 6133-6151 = 6147.0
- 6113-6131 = 6117.0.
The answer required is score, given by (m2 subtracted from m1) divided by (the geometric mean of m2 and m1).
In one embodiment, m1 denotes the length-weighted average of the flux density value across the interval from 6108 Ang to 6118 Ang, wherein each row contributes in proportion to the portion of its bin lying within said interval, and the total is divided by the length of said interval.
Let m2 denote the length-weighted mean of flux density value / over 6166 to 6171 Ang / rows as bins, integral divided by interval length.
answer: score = 0.221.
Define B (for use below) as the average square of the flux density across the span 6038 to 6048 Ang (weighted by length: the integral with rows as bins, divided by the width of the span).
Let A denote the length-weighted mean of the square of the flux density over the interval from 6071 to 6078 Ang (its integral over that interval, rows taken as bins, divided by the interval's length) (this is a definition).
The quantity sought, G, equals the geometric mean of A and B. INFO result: 7.3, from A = 7.5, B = 7.08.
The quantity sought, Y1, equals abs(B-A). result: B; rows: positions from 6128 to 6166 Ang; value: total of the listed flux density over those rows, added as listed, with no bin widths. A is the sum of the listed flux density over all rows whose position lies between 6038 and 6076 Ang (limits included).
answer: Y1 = 3.5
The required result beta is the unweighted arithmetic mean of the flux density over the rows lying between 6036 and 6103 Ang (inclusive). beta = 2.64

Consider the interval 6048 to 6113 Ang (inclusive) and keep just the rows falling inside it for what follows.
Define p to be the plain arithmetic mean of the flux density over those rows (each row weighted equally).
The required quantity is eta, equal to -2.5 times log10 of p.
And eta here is -1.05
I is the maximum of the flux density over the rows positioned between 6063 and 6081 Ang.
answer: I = 2.77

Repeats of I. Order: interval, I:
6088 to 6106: 2.74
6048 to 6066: 2.71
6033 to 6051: 2.74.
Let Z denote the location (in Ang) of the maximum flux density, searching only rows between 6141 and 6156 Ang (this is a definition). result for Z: 6147.0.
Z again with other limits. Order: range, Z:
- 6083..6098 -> 6097.0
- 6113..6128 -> 6117.0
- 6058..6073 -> 6072.0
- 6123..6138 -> 6132.0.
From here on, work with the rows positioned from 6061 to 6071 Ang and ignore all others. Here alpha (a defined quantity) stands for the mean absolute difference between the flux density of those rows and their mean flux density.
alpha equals 0.07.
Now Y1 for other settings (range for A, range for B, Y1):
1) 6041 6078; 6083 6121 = 1.4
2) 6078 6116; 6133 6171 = 3.3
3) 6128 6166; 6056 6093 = 3.0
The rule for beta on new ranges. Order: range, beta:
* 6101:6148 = 2.51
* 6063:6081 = 2.66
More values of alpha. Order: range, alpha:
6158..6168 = 0.25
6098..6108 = 0.16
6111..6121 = 0.05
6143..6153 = 0.06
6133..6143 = 0.13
